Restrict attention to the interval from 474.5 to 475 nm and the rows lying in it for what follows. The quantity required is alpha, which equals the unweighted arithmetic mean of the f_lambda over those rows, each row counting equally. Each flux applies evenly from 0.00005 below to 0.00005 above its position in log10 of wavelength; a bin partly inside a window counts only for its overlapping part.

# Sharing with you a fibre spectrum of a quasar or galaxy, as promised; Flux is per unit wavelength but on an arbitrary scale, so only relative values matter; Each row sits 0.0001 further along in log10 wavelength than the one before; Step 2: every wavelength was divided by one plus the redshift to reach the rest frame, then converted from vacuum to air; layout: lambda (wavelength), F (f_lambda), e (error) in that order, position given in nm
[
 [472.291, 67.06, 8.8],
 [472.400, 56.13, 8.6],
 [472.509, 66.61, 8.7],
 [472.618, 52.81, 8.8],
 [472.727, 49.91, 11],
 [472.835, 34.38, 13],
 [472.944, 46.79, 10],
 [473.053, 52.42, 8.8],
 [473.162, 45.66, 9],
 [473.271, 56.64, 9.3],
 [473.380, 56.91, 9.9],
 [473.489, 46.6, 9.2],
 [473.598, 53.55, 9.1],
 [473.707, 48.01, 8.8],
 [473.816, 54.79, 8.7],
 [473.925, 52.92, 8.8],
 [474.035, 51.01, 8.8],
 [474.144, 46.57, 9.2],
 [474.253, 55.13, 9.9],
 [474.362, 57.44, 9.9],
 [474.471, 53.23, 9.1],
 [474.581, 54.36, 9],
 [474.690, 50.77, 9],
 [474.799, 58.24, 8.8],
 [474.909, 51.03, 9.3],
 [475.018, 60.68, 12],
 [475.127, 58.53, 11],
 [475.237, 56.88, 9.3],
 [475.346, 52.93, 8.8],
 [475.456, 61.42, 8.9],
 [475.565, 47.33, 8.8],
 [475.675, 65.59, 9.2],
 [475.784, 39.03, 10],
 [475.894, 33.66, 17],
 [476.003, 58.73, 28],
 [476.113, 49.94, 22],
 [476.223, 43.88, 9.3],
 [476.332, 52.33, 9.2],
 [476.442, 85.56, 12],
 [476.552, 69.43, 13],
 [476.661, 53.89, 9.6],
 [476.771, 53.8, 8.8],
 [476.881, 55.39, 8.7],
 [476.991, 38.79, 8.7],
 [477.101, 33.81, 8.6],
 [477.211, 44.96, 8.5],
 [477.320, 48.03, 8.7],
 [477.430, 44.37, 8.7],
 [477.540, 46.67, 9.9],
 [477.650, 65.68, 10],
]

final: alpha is 54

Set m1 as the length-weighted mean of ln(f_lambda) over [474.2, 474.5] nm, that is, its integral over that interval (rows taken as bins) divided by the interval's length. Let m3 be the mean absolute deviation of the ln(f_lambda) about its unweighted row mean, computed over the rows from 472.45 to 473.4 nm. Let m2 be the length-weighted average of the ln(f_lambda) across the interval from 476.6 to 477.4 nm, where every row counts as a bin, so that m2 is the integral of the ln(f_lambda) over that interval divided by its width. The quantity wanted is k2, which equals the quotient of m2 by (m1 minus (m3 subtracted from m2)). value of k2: 12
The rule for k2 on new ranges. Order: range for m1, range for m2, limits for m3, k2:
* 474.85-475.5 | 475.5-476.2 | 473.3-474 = 17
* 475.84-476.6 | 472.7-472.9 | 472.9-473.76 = 11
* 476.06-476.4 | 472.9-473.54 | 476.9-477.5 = 43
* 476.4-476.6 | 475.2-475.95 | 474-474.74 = 8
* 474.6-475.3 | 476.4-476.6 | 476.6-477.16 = -37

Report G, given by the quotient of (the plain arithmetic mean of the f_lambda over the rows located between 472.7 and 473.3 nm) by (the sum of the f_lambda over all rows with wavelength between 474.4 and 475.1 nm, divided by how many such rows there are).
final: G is 0.87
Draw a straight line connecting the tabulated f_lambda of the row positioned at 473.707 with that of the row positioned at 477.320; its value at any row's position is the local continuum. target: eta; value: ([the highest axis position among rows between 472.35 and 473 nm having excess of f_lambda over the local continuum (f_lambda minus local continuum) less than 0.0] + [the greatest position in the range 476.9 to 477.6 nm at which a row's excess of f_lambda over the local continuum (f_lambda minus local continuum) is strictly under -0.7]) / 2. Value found 475.24 nm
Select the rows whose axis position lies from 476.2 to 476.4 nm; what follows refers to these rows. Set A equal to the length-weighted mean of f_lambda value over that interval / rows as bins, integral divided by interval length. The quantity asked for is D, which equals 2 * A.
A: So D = 103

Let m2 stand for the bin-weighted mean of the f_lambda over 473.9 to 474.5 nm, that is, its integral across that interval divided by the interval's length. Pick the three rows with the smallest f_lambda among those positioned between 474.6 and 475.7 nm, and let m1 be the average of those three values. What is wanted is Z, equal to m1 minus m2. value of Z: -3.0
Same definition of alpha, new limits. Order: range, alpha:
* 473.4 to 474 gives 51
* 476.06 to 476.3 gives 47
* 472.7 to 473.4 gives 49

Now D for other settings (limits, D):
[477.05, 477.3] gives 82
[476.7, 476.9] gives 109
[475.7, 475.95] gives 80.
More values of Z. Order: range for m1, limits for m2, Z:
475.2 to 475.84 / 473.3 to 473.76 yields -5.2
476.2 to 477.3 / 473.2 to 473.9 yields -13.8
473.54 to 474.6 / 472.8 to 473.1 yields 3.6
